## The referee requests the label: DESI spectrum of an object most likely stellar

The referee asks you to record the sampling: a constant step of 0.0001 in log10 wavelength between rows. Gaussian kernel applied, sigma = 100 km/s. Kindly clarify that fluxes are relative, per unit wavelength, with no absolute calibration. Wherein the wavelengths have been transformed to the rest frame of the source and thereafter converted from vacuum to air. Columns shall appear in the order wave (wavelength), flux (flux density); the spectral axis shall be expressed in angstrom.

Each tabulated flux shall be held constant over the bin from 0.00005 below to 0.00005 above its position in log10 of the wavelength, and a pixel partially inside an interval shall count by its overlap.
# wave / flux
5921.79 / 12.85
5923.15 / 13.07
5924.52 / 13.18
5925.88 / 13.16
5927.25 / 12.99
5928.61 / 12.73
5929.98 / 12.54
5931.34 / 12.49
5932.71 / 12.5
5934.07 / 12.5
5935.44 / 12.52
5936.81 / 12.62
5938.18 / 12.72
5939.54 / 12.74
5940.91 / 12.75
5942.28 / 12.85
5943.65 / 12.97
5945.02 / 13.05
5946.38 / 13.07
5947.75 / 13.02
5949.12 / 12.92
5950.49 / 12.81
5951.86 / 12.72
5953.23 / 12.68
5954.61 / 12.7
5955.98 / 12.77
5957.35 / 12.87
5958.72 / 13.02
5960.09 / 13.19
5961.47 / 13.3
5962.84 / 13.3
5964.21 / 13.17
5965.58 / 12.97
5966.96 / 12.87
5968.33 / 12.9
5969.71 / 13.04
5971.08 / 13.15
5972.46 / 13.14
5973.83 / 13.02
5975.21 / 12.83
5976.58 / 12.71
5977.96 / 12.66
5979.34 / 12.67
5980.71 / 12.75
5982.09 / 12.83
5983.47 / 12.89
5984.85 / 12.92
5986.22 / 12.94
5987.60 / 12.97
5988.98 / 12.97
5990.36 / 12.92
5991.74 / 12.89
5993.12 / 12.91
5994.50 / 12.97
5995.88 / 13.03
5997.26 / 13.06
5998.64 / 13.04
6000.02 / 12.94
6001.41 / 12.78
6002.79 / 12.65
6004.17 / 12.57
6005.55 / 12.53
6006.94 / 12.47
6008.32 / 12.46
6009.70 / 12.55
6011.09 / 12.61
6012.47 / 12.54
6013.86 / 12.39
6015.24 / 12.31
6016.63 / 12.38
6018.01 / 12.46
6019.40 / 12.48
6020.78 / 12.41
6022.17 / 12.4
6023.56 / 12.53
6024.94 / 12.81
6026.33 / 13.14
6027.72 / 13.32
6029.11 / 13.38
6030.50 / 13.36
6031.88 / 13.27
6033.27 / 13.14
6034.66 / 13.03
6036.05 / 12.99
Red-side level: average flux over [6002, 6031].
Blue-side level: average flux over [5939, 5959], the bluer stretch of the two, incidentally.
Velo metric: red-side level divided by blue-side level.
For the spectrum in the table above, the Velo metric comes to 0.984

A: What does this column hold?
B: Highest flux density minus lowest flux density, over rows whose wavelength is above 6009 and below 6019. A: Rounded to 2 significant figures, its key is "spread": 0.30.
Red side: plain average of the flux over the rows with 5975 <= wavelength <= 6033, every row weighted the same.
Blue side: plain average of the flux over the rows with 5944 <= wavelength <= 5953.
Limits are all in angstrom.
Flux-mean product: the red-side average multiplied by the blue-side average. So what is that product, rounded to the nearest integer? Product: 165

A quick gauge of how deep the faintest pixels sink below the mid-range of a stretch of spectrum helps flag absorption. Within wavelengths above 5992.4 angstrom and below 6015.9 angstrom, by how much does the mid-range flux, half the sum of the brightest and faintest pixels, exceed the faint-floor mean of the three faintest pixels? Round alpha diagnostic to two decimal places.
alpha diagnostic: 0.30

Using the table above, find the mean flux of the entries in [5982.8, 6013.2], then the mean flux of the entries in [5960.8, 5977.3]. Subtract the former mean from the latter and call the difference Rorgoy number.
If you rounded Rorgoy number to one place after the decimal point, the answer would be 0.2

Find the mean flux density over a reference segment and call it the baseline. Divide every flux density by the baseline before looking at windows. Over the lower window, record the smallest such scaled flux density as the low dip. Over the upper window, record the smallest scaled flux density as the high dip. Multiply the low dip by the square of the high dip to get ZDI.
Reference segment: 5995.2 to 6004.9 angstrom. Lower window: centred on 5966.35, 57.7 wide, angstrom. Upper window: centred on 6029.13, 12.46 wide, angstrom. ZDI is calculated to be 0.933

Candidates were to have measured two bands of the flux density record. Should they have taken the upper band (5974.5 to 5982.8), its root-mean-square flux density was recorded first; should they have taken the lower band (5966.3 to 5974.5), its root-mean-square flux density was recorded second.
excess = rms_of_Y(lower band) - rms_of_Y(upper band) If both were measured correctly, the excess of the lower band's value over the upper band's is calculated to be 0.28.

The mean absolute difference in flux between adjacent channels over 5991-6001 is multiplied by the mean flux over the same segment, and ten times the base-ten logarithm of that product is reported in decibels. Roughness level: -2.0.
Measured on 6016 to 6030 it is 2.2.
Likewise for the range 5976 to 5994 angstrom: -3.1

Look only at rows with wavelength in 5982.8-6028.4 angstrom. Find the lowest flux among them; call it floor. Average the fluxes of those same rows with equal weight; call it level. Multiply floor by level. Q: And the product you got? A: 157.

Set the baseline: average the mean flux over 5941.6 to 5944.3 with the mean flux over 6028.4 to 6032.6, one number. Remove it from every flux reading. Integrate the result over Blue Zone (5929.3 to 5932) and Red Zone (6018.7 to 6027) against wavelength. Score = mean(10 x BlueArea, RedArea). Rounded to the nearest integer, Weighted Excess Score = -10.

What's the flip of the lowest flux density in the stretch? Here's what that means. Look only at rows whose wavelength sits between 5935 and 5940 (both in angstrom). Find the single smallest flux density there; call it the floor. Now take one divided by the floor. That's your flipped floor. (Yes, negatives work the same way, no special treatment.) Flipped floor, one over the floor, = 0.0799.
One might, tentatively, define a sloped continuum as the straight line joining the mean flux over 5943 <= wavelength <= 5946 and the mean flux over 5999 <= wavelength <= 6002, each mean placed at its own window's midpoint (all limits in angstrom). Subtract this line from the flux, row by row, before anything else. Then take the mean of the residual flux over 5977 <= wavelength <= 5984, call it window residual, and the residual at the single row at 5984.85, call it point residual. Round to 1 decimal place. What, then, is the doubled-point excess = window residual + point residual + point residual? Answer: -0.1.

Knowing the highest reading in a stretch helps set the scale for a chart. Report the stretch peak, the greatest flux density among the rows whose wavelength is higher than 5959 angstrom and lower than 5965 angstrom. 13.3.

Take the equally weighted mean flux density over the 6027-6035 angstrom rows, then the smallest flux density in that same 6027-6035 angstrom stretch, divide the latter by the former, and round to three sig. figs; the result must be 0.983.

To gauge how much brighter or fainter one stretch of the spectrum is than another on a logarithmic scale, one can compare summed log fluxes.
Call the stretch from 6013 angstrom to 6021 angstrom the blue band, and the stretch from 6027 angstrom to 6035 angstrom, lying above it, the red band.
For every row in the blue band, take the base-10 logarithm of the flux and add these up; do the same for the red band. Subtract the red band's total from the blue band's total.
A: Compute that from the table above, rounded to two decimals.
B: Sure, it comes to -0.17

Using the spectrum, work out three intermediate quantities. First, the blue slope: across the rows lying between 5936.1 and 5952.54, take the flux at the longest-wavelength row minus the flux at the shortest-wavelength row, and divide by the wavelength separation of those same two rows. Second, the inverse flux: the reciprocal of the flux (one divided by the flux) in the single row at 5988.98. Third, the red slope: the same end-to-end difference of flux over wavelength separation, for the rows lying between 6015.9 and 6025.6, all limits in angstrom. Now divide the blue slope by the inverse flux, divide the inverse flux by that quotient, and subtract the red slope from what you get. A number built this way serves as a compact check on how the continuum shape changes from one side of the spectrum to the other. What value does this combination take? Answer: 0.84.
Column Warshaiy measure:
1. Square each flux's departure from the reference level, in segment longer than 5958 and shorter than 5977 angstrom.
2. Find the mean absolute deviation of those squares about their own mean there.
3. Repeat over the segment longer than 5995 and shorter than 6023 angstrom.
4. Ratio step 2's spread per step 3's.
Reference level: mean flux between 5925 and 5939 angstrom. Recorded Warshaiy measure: 2.7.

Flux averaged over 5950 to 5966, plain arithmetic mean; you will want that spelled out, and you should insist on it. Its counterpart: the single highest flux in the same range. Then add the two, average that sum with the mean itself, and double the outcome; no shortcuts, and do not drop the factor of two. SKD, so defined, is 39.2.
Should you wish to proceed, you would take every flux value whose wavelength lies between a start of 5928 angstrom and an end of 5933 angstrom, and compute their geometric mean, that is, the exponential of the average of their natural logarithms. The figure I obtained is 12.6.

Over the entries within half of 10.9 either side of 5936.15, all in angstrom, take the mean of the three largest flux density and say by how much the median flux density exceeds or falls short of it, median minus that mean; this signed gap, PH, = -0.17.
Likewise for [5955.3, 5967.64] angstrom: -0.24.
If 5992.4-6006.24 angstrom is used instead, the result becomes -0.12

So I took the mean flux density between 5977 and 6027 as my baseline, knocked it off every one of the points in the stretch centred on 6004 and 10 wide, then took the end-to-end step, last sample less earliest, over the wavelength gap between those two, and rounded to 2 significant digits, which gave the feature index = -0.058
